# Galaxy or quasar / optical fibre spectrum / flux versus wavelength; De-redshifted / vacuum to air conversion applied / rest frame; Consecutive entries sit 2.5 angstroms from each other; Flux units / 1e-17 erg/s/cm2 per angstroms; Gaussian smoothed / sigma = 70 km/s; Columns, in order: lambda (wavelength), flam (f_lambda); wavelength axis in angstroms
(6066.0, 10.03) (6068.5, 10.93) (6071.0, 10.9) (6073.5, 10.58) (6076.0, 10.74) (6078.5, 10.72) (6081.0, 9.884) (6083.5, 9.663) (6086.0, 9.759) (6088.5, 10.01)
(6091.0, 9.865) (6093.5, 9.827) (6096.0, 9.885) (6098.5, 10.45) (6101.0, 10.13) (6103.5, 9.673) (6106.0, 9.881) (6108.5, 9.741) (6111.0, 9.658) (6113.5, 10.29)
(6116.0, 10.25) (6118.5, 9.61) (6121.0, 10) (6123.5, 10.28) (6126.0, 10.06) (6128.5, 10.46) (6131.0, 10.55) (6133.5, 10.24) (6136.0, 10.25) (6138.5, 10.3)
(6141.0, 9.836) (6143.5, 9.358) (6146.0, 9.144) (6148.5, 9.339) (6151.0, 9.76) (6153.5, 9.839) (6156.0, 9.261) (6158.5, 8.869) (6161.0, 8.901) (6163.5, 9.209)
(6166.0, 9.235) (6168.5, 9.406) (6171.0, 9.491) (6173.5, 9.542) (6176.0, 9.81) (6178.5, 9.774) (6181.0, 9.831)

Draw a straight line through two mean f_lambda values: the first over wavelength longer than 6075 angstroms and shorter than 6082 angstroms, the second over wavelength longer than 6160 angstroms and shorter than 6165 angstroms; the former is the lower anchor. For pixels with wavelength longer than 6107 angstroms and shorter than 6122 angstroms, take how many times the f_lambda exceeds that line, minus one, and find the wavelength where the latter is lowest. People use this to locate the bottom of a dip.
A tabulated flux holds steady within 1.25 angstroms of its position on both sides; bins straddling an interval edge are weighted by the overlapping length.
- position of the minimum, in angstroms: 6111.0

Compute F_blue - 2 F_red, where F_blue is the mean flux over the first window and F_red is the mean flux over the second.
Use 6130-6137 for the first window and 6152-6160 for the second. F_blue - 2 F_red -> -8.30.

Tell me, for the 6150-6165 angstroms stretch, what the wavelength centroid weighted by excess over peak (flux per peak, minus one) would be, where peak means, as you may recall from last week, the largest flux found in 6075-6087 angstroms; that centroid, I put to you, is 6158.1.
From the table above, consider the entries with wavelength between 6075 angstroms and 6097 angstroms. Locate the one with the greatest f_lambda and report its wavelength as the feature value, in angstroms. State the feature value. 6076.0 angstroms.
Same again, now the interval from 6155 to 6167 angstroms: 6156.0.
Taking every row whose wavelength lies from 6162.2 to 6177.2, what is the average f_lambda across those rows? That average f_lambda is 9.4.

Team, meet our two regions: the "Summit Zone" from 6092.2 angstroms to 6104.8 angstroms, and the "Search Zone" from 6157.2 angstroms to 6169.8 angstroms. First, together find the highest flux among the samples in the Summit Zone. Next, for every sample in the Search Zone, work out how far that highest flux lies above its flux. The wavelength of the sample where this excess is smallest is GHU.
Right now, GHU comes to 6168.5 angstroms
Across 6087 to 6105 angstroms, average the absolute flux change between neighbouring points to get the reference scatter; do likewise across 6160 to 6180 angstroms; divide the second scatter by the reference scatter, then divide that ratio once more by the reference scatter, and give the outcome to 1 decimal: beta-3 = 1.9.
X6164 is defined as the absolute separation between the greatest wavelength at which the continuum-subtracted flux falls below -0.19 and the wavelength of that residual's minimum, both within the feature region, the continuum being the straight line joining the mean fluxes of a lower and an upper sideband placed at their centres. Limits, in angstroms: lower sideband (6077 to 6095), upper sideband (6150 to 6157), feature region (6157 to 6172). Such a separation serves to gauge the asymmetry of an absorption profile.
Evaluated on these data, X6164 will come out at 7.5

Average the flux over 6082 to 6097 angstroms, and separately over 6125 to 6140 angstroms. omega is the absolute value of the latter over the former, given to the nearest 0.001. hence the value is 1.048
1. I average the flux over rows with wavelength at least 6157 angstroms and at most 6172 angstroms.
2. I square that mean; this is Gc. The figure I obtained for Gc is 84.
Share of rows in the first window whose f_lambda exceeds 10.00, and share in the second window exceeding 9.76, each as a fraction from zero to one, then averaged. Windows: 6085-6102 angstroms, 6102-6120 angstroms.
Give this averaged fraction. 0.4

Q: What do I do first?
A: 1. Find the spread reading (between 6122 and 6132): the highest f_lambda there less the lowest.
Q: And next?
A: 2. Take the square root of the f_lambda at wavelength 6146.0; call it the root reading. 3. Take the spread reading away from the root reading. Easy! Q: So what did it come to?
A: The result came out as 2.5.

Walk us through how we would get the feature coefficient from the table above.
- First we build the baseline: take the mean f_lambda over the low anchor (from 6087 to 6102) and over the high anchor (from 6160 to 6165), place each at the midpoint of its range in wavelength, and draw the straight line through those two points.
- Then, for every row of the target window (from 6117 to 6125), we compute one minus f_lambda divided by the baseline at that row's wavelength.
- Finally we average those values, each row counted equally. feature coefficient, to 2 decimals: -0.03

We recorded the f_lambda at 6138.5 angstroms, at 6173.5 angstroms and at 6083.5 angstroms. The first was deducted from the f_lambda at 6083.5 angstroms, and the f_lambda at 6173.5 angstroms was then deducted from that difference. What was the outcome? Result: -10.2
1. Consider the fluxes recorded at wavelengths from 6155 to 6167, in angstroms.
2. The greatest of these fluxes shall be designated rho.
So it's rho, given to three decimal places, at 9.261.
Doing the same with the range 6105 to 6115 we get 10.290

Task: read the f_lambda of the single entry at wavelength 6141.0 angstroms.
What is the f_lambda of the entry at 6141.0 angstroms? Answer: 9.836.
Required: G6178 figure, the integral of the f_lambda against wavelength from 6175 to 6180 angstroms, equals 49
